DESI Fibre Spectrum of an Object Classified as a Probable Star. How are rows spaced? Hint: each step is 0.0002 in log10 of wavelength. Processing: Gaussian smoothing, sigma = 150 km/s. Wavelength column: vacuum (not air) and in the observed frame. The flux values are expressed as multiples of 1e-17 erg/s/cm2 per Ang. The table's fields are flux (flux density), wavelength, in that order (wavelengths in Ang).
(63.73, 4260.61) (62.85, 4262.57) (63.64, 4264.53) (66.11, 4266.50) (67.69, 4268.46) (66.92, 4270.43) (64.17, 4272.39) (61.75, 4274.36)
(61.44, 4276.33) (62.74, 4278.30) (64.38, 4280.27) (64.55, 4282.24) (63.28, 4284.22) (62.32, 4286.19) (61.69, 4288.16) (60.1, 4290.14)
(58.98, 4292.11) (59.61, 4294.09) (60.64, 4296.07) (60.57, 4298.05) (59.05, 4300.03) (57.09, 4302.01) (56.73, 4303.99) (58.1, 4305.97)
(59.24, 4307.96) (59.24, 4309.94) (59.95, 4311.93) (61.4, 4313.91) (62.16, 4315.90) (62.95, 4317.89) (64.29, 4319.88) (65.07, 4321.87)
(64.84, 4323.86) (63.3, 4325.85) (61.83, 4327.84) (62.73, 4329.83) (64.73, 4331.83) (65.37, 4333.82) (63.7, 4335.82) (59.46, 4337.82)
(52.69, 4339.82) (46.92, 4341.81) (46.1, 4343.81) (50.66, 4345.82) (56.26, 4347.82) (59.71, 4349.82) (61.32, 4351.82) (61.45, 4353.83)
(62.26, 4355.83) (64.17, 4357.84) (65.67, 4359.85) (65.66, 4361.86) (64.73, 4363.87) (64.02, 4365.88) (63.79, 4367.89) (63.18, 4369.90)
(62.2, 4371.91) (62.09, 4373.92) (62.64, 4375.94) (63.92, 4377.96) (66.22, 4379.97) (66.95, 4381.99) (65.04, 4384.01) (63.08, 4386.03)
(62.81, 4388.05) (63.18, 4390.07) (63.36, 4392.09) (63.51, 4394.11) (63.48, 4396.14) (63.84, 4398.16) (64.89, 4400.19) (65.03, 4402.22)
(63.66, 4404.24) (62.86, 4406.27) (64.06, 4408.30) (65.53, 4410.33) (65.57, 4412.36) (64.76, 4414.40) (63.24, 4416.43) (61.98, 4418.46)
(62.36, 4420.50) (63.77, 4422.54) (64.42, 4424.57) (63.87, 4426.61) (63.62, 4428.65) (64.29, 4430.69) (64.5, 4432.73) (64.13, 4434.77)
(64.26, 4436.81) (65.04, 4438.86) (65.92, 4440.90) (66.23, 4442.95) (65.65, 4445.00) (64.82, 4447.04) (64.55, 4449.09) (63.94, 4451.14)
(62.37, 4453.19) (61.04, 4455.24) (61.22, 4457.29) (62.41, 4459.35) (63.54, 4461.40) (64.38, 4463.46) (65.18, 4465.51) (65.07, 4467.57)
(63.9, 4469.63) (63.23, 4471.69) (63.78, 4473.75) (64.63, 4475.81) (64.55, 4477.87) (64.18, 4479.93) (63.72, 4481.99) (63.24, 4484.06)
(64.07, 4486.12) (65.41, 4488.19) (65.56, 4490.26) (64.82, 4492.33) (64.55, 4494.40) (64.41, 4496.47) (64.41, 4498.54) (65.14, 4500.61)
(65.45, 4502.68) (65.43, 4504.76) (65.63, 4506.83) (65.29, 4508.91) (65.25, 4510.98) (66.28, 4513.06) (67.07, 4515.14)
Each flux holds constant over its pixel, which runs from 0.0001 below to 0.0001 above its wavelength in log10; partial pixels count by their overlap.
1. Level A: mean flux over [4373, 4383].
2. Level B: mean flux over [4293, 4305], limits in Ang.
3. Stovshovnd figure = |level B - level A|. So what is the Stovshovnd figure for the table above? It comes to 5.4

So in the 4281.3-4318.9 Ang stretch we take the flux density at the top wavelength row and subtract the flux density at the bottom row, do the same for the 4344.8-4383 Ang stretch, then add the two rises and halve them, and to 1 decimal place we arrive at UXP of 7.3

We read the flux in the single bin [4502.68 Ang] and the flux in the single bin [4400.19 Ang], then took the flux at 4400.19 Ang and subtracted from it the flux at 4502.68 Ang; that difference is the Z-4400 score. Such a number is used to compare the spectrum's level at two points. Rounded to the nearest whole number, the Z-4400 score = -1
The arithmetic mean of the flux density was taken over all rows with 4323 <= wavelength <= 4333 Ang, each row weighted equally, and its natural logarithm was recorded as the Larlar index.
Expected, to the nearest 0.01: 4.15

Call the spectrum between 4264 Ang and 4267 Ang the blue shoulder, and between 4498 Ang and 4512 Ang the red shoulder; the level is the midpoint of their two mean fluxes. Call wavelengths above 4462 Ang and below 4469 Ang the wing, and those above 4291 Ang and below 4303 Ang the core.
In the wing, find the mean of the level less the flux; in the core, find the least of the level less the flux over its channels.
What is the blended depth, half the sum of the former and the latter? 2.3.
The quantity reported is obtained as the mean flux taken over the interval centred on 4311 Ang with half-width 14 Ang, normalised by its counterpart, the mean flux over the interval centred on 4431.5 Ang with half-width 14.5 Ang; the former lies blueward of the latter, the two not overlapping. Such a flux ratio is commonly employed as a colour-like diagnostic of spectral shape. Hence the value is 0.95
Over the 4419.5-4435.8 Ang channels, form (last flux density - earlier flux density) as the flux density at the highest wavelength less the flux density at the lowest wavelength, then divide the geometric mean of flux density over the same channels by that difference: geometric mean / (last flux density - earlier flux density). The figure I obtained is 36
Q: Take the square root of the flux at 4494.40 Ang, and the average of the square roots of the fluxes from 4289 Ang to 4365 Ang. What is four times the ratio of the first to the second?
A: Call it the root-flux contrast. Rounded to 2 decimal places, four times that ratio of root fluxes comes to 4.14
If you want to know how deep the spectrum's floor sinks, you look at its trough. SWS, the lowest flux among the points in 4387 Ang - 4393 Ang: 62.81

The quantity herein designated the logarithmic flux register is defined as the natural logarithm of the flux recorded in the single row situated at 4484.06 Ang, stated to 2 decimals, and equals 4.15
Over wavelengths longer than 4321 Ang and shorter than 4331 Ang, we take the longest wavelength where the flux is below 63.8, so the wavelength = 4329.83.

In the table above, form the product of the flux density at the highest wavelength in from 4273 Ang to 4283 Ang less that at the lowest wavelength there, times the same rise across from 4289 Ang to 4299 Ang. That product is 1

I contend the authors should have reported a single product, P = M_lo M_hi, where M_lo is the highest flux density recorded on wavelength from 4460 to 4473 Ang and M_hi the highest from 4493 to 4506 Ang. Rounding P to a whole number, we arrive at 4266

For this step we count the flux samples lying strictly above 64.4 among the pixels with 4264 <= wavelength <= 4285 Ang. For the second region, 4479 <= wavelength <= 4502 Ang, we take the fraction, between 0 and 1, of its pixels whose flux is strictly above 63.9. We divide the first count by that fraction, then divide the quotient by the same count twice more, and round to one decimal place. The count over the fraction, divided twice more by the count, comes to 0.3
